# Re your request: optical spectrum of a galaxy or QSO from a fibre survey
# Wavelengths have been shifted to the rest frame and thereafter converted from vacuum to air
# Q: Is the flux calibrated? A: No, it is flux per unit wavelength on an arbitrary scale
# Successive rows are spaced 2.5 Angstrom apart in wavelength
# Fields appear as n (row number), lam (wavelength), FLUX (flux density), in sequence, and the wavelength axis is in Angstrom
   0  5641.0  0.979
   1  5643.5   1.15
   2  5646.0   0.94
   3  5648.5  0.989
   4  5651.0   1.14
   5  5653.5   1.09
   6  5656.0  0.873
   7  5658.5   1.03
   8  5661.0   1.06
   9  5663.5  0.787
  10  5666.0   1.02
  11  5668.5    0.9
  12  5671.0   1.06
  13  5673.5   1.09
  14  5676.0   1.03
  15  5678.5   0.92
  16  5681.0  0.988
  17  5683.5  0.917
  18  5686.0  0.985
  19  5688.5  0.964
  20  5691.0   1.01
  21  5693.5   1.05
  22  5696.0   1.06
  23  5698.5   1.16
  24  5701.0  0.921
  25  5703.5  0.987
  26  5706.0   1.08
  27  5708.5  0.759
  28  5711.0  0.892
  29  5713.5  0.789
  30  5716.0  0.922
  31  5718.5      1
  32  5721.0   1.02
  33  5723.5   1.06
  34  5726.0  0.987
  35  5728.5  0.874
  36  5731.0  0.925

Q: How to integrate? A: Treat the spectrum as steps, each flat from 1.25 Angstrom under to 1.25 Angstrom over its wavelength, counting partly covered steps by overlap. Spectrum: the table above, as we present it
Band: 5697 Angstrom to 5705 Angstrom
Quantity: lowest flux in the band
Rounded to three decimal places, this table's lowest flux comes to 0.921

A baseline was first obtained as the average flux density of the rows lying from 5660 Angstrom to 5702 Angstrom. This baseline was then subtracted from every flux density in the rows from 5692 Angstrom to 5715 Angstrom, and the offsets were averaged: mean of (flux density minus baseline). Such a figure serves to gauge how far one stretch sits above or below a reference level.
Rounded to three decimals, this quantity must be -0.029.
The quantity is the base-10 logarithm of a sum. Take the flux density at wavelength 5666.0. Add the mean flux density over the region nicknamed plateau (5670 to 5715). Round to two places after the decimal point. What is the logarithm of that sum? 0.30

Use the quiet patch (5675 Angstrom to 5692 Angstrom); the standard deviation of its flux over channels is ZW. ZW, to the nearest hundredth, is 0.04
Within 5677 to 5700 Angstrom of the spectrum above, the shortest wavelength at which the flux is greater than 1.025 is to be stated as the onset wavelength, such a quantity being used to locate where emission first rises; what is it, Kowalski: 5693.5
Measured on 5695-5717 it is 5696.0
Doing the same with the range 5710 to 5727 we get 5723.5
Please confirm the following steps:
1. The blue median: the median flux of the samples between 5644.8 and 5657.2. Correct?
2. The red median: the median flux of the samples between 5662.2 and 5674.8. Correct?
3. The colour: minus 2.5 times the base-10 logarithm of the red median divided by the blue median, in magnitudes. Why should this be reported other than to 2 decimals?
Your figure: -0.03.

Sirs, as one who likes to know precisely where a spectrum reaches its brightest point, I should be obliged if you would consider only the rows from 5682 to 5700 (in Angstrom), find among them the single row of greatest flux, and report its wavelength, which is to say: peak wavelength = 5698.5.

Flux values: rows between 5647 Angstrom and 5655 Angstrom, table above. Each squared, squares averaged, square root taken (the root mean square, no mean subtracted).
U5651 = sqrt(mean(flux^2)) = 1.07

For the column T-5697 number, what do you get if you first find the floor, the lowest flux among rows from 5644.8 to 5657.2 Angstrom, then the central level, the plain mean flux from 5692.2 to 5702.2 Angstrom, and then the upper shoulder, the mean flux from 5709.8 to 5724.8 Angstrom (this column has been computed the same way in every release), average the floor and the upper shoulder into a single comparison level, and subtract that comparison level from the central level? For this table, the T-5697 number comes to 0.14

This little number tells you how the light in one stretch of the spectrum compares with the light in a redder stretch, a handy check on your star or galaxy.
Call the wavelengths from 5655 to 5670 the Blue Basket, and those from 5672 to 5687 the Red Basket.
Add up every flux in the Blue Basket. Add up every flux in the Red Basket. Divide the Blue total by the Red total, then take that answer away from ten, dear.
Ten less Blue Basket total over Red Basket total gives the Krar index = 9.04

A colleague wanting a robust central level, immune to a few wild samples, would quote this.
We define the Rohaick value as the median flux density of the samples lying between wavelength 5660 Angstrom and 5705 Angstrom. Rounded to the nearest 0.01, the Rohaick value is 1.00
